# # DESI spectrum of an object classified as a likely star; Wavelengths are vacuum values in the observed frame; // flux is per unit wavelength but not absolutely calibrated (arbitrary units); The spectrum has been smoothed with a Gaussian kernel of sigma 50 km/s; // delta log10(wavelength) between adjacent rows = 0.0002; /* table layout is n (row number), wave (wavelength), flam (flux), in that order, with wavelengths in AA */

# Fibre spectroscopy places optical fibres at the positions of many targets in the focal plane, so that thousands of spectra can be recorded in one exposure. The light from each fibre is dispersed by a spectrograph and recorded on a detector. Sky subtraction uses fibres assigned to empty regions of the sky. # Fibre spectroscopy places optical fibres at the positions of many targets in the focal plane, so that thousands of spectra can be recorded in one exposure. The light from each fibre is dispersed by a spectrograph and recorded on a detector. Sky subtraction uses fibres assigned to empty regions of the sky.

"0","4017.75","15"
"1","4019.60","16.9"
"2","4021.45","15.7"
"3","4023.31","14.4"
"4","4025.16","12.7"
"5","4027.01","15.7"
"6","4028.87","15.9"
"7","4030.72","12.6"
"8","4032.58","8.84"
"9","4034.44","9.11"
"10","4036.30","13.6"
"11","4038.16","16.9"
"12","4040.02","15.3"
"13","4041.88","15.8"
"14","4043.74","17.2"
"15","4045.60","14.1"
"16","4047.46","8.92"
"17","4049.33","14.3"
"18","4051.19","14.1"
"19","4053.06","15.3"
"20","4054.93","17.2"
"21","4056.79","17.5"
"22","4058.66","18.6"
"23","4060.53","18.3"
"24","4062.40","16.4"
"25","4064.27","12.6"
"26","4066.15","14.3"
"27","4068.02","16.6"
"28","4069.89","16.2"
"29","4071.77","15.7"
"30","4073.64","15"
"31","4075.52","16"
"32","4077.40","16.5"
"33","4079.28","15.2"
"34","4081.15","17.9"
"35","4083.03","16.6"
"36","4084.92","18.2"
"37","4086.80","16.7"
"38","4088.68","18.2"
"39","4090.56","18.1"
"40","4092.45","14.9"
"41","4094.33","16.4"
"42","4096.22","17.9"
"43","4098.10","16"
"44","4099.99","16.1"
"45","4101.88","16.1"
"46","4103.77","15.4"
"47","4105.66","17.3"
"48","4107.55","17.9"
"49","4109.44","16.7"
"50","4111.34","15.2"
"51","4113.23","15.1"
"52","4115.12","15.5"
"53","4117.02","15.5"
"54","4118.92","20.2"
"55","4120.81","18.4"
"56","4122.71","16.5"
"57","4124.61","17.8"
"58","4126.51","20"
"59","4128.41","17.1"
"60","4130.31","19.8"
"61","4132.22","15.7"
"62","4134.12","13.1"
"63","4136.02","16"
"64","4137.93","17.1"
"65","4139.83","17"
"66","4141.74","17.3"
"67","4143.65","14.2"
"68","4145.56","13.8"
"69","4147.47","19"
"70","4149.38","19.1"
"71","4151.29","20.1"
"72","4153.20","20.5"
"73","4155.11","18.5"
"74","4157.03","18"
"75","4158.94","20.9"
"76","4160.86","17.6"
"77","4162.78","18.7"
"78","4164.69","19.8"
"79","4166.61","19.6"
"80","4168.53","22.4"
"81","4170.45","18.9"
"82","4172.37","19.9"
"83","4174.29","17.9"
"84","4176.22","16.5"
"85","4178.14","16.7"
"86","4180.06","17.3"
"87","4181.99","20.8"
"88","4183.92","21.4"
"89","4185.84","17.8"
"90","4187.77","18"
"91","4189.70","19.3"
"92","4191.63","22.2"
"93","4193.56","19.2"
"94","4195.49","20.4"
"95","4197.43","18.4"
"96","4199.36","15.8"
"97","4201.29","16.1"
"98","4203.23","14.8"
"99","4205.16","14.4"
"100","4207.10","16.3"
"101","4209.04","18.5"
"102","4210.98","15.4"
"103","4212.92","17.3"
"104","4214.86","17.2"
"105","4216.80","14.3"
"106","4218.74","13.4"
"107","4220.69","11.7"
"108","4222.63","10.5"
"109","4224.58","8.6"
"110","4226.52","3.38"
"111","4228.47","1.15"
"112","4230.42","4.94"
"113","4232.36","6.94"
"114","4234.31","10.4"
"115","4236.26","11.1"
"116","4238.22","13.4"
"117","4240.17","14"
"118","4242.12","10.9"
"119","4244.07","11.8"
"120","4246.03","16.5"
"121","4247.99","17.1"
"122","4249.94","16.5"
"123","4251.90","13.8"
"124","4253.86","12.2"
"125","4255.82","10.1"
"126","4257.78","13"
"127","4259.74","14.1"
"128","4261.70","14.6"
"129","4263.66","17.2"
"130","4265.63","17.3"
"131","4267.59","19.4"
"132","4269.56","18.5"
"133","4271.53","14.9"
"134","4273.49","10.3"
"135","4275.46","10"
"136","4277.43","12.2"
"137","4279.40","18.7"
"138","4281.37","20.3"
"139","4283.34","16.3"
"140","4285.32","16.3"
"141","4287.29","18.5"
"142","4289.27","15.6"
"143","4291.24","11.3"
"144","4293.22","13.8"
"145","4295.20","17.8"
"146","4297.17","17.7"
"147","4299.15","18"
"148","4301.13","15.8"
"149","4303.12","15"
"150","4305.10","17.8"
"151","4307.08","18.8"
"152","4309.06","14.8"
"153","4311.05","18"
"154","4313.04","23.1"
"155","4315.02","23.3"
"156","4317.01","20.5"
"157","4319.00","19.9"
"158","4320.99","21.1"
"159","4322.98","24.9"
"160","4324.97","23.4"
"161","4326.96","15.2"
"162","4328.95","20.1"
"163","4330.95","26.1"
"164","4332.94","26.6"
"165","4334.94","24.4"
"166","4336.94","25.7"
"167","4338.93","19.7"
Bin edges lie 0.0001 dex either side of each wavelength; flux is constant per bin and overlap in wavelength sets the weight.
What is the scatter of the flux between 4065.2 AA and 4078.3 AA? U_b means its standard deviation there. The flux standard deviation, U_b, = 0.8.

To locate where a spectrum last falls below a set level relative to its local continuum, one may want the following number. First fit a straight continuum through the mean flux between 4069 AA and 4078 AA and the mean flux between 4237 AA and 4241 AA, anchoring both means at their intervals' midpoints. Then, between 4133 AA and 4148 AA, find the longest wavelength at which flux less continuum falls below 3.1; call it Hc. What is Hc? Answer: 4145.56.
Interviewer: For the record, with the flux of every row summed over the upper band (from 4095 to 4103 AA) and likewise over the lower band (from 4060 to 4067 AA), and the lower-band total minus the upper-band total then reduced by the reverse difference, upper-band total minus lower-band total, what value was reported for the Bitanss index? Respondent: -9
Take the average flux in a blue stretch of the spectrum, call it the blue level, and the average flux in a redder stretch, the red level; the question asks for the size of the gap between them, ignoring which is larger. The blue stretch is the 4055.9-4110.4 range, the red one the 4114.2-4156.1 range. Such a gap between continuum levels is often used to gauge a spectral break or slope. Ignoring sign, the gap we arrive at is 1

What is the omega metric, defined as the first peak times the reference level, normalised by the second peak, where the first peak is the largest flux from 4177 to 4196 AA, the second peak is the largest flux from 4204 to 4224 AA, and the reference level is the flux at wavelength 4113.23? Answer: 18.1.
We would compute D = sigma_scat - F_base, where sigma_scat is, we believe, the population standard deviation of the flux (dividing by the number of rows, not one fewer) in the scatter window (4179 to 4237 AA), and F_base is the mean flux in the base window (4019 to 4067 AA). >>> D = -9.4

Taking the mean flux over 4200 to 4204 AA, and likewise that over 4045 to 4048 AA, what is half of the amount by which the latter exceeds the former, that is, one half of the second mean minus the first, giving -2.0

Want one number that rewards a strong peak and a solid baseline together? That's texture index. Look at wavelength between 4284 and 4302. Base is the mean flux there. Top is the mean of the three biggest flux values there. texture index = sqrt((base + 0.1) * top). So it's 17.1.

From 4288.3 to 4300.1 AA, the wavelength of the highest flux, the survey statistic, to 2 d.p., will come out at 4299.15 AA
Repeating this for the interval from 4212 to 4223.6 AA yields 4212.92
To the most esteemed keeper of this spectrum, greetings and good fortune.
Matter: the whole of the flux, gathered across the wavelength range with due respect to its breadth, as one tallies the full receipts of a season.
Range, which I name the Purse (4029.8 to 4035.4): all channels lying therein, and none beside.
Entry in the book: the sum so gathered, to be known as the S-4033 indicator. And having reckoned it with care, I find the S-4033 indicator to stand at 57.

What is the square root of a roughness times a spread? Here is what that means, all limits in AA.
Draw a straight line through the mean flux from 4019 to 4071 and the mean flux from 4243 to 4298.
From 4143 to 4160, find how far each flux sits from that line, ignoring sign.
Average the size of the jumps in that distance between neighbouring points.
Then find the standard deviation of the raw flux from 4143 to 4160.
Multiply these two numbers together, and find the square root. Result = 1.8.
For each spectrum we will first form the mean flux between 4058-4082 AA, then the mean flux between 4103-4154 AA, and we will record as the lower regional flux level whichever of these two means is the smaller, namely 16.1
